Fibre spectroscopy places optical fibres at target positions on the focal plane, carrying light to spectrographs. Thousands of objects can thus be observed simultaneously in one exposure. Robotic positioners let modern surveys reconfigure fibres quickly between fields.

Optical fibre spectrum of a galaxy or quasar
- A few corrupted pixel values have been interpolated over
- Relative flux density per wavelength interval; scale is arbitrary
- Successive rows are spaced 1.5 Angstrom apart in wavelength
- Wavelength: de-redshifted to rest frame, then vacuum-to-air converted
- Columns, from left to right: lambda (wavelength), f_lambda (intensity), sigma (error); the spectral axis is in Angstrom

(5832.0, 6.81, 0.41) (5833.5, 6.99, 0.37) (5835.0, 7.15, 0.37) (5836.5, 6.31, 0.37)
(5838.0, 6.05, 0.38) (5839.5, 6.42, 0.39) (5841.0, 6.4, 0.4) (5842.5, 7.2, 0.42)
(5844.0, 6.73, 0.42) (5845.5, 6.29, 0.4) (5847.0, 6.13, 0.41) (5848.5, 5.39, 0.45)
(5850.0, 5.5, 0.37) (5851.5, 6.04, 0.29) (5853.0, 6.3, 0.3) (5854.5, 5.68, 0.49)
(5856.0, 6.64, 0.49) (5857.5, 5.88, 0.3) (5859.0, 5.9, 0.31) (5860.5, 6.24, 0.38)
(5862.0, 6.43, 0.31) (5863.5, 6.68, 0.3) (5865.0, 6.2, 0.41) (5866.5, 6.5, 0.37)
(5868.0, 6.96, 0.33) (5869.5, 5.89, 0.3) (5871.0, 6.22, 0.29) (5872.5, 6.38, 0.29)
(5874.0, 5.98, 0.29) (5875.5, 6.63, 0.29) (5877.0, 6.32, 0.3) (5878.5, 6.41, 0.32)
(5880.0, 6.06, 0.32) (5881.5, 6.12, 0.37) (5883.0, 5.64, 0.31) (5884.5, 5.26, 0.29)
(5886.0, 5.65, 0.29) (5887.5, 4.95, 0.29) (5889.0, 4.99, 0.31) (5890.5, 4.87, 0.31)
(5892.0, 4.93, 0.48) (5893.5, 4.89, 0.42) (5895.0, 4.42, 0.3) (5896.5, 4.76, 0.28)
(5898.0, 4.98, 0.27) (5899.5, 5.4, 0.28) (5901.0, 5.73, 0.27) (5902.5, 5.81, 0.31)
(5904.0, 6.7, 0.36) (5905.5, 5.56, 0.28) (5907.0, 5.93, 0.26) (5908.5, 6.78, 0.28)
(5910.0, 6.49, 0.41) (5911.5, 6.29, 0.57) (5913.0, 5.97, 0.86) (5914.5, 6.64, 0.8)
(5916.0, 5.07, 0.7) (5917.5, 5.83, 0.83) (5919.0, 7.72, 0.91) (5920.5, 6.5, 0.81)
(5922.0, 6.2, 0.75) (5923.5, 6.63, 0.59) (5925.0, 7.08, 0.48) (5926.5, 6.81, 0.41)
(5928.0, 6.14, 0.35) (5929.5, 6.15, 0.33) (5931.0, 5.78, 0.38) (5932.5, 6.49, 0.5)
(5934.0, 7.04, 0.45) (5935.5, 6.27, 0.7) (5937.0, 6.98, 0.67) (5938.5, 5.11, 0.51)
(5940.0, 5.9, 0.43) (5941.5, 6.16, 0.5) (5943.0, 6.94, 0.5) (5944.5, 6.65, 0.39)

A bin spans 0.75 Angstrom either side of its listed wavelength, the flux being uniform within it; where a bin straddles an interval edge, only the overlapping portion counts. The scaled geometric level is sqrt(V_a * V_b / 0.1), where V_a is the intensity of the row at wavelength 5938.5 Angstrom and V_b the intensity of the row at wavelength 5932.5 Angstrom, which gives 18.2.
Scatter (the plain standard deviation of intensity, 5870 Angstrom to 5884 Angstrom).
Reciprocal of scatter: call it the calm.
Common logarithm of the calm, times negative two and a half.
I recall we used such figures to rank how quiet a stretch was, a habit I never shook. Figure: -1.4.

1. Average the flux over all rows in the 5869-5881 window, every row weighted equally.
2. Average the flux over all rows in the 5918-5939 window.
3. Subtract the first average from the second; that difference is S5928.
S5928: 0.3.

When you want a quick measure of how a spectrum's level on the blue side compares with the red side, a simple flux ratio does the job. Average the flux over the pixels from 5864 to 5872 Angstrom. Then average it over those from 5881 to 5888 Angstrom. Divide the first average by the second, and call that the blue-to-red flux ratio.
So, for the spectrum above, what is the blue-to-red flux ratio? 1.15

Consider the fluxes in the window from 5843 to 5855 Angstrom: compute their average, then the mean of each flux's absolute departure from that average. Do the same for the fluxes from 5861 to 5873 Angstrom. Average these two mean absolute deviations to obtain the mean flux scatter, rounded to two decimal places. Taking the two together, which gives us 0.30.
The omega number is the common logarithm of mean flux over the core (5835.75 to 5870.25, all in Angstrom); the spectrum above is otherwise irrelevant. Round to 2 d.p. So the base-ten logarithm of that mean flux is 0.80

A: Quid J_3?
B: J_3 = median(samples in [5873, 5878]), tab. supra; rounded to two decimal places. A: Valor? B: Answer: 6.32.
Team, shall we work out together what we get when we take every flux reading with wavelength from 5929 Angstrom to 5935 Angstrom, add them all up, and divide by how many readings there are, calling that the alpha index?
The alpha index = 6.4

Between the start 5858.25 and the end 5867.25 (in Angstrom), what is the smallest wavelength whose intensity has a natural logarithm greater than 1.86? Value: 5862.0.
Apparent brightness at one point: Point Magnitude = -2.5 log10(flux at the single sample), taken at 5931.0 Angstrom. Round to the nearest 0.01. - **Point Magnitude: -1.90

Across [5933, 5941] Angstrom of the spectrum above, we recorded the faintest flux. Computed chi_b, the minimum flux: 5.11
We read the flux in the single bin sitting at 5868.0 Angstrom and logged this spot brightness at 6.96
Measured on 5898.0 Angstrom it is 4.98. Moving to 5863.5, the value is 6.68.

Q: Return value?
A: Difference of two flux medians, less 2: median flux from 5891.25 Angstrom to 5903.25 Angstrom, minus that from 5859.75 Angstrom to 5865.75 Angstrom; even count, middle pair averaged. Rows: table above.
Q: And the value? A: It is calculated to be -3.4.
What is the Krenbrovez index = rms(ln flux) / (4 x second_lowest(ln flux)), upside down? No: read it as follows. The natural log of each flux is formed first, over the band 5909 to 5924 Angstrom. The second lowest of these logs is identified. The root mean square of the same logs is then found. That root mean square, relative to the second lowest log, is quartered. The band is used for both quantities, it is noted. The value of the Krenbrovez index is 0.261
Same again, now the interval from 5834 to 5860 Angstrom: 0.268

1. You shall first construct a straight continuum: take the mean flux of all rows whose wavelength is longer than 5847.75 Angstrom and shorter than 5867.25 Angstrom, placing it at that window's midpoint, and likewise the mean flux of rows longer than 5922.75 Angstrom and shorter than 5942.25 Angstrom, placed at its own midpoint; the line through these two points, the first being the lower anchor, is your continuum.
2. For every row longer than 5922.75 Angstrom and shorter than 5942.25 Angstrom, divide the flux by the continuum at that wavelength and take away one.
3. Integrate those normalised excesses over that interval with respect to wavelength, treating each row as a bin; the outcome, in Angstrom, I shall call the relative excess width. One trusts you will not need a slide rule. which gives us 0.0 Angstrom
